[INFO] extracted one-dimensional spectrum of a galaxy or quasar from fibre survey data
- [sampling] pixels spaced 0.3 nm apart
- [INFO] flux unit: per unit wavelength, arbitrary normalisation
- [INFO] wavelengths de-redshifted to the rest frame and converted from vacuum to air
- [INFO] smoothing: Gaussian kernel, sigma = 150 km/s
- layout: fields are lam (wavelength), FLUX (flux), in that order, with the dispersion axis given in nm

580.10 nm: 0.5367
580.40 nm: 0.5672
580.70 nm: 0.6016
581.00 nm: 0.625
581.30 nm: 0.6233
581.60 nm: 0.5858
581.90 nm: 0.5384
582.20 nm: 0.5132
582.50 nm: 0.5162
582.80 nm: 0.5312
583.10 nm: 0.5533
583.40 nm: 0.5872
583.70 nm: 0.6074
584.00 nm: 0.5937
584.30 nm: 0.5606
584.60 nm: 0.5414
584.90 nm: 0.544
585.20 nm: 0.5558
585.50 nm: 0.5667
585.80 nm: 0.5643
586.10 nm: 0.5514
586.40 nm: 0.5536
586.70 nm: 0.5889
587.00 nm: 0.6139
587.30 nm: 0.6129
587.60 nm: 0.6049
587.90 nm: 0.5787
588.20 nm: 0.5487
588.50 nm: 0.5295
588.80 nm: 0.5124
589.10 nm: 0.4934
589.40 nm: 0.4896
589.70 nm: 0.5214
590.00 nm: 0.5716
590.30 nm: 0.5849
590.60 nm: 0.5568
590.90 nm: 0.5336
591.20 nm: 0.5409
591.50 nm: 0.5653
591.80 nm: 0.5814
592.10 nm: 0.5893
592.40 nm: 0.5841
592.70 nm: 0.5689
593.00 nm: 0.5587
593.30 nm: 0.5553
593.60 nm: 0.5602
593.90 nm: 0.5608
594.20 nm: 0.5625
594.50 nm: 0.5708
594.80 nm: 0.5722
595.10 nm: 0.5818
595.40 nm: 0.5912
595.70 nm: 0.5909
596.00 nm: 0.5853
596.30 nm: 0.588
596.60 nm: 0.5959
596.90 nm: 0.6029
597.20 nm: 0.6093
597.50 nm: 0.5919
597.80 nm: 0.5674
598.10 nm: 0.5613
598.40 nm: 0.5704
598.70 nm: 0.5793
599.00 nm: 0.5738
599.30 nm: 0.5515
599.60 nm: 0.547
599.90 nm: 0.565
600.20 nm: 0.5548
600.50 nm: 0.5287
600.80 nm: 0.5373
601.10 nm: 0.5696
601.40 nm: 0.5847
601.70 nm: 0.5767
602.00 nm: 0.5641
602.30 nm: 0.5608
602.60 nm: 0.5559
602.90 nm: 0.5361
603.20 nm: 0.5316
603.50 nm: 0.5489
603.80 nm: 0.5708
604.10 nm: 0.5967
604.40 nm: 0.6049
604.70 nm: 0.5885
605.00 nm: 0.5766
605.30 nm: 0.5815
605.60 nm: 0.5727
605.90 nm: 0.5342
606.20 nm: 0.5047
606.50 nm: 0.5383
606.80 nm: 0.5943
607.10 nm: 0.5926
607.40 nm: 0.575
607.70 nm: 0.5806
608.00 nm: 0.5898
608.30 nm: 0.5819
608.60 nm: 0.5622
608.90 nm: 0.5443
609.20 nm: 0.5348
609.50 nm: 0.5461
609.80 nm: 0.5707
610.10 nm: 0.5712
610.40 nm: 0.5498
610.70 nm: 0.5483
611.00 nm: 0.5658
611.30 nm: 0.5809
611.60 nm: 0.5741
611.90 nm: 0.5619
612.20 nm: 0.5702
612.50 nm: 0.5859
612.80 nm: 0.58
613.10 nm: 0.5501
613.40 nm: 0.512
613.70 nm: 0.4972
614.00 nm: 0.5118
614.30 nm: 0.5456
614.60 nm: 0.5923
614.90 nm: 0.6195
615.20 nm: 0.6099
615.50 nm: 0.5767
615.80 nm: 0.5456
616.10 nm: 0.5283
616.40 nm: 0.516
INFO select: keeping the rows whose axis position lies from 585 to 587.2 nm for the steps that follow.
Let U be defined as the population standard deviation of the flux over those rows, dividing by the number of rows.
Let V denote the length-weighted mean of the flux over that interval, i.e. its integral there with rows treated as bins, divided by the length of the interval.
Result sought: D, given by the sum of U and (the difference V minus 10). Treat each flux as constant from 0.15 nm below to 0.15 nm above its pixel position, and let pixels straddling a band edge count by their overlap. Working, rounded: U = 0.021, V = 0.571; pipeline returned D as -9.41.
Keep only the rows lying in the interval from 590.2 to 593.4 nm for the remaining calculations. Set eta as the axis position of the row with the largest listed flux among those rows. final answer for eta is 592.10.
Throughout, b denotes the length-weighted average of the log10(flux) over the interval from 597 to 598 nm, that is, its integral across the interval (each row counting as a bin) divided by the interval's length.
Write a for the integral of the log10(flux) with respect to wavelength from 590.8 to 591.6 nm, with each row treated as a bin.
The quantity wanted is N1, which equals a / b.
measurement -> 0.91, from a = -0.21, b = -0.230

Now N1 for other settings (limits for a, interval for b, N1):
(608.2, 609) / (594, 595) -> 0.82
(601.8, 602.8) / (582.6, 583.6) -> 0.99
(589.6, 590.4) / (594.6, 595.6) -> 0.86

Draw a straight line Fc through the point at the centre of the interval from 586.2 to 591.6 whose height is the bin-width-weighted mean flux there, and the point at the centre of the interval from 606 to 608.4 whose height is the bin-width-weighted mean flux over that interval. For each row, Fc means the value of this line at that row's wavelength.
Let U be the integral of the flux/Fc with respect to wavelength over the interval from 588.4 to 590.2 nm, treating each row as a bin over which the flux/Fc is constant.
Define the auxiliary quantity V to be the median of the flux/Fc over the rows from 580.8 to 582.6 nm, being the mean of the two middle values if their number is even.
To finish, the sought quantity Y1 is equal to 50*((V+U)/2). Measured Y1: 67.7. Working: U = 1.69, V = 1.02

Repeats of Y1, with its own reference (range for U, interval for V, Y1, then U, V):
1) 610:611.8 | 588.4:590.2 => 67.7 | 1.78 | 0.93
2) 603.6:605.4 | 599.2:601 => 70.9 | 1.86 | 0.98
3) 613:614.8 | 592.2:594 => 67.2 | 1.68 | 1.00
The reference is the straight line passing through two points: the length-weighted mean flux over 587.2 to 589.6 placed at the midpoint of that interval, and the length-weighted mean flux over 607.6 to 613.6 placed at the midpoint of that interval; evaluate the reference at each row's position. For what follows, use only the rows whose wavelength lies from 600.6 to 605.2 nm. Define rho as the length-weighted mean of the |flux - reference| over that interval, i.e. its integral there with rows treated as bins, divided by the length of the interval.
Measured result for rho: 0.020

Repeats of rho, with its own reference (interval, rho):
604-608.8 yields 0.027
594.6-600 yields 0.029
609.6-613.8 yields 0.018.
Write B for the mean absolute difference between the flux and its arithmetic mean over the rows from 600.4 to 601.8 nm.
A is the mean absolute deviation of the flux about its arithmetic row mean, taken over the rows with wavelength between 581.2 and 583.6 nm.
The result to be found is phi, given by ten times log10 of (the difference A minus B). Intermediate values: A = 0.032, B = 0.021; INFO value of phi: -20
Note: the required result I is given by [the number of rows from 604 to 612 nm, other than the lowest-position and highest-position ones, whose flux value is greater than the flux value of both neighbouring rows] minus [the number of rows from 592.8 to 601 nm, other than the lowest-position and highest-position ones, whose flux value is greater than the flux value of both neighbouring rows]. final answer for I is 2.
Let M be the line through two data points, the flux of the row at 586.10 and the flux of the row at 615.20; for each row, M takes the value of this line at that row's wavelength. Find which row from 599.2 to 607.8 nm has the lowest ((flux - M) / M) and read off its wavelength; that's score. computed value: 606.20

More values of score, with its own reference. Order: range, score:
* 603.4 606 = 605.90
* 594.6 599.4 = 599.30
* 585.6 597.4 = 589.40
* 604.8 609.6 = 606.20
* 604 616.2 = 613.70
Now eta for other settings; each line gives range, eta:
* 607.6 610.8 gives 608.00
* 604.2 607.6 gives 604.40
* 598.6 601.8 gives 601.40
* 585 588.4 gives 587.00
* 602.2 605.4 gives 604.40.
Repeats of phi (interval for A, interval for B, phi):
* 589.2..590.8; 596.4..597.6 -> -16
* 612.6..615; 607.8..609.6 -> -18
